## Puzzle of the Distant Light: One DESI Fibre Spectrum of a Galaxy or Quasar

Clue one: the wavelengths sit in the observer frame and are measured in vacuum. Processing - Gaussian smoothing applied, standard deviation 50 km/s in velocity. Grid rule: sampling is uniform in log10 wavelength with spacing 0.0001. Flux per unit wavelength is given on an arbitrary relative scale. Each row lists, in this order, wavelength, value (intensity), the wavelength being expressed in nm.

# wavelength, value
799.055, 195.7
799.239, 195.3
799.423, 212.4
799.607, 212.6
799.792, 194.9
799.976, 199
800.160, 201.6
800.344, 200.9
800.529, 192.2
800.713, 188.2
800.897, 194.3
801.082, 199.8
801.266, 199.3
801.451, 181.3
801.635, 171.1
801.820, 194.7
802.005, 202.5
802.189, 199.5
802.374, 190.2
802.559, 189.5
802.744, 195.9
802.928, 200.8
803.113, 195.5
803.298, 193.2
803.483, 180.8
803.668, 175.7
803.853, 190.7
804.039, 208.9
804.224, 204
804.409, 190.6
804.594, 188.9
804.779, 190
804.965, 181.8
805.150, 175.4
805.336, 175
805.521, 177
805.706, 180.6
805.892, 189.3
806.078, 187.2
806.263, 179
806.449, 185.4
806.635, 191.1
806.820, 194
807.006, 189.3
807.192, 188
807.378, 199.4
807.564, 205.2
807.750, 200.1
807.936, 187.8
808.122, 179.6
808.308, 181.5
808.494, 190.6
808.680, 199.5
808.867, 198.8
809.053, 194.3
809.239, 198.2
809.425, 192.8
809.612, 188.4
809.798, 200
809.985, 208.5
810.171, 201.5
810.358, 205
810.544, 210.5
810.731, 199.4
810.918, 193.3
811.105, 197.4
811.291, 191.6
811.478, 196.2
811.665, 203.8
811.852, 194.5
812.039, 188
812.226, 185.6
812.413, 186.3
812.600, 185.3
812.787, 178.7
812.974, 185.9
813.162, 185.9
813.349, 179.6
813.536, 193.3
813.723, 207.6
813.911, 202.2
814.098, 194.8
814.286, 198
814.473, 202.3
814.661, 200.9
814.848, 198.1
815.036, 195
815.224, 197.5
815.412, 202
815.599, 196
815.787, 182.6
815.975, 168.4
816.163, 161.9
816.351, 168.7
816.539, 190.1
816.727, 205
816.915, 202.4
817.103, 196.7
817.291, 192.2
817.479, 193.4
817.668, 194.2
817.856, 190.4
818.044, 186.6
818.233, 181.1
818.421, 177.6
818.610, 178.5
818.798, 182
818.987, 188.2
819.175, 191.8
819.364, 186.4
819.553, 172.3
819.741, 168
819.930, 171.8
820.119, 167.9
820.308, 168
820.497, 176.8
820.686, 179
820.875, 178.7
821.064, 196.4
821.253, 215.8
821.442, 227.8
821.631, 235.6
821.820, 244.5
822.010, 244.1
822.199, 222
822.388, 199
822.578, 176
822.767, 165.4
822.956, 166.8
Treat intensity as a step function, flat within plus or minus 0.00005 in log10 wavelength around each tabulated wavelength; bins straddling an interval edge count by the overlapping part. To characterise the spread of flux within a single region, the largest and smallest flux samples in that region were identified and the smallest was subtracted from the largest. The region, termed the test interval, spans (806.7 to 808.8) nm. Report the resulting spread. 26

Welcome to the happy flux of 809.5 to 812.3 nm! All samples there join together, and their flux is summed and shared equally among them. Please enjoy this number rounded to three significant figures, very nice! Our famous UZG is 198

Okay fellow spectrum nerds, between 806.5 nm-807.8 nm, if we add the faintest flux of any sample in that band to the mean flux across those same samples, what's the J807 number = 383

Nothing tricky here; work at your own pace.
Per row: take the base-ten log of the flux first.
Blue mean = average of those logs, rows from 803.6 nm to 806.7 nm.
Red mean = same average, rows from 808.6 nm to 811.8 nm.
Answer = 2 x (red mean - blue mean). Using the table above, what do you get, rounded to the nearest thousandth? 0.056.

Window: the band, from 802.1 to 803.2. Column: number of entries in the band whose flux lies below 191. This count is 2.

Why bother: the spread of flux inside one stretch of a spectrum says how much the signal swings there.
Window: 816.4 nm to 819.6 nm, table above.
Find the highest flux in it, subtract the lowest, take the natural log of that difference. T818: 3.5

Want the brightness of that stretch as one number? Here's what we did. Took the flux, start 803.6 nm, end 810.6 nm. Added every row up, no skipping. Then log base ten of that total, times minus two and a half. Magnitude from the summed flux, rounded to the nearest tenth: -9.7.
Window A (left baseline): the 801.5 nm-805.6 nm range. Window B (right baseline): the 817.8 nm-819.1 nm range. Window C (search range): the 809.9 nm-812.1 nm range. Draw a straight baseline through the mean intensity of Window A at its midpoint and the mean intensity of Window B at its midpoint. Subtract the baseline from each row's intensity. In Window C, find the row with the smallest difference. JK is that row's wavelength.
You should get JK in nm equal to 812.039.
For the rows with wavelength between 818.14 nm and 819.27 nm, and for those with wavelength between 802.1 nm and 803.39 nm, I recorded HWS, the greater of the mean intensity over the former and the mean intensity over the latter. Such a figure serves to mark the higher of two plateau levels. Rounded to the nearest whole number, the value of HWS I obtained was 195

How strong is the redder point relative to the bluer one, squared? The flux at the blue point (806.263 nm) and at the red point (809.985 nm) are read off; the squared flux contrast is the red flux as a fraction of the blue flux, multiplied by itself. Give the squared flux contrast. 1.36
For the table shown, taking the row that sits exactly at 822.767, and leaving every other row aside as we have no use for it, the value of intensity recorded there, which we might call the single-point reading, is 165.4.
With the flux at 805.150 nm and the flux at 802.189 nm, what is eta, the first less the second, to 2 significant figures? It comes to -24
